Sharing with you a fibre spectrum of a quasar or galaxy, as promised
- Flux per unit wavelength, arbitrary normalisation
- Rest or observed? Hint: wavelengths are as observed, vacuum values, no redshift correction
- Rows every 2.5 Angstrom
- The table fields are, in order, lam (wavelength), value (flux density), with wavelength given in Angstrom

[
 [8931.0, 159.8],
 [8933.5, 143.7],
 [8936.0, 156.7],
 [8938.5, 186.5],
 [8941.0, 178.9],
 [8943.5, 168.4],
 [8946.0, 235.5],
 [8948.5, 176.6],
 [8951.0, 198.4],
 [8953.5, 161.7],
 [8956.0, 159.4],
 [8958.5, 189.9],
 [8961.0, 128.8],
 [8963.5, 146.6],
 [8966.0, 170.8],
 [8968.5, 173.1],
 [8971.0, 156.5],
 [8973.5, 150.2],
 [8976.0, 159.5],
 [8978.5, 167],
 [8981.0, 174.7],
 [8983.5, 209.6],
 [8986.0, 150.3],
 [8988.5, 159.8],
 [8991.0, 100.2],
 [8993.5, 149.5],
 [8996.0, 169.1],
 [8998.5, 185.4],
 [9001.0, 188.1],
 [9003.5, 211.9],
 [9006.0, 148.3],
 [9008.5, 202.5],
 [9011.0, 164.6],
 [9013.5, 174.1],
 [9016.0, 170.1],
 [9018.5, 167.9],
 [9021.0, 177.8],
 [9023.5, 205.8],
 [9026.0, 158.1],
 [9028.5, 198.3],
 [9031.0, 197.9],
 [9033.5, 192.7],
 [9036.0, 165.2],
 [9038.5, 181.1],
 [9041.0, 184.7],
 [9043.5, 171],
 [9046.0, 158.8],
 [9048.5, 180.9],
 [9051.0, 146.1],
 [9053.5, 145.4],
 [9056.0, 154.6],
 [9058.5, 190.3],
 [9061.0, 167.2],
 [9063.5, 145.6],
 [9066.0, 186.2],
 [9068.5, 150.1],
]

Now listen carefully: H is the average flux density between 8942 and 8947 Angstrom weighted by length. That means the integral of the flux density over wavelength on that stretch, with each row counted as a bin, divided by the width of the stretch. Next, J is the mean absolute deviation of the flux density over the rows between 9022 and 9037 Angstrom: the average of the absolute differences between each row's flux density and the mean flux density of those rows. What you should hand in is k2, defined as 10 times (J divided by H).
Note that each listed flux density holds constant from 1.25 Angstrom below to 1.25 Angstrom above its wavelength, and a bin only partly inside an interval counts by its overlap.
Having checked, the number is 0.83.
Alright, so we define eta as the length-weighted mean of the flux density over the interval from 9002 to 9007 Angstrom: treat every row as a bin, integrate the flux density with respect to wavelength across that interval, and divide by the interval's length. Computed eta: 182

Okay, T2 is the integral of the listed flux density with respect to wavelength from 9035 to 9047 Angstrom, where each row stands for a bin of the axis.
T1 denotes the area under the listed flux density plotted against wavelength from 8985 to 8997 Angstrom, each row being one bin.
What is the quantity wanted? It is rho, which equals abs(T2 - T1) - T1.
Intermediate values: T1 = 1742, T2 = 2071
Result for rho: -1414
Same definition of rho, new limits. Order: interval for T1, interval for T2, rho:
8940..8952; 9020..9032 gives -2251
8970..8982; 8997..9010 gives -1450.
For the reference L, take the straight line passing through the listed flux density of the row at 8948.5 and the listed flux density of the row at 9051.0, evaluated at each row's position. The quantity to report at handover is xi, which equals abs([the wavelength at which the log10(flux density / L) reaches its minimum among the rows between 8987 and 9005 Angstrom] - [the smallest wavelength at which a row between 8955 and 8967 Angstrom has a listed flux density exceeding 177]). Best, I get 32.5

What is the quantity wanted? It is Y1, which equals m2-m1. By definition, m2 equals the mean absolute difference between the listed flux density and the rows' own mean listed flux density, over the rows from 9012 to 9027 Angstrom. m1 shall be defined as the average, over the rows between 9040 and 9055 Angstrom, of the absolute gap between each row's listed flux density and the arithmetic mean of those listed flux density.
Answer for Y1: -3.6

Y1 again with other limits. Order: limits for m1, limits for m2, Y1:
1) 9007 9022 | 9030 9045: 0.3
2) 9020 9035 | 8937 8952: 3.8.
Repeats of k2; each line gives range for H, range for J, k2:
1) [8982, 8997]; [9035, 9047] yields 0.55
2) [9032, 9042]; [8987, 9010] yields 1.42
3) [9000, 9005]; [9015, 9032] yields 0.80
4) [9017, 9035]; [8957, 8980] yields 0.72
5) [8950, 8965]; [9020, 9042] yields 0.76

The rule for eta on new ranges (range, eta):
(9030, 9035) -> 194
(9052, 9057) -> 150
